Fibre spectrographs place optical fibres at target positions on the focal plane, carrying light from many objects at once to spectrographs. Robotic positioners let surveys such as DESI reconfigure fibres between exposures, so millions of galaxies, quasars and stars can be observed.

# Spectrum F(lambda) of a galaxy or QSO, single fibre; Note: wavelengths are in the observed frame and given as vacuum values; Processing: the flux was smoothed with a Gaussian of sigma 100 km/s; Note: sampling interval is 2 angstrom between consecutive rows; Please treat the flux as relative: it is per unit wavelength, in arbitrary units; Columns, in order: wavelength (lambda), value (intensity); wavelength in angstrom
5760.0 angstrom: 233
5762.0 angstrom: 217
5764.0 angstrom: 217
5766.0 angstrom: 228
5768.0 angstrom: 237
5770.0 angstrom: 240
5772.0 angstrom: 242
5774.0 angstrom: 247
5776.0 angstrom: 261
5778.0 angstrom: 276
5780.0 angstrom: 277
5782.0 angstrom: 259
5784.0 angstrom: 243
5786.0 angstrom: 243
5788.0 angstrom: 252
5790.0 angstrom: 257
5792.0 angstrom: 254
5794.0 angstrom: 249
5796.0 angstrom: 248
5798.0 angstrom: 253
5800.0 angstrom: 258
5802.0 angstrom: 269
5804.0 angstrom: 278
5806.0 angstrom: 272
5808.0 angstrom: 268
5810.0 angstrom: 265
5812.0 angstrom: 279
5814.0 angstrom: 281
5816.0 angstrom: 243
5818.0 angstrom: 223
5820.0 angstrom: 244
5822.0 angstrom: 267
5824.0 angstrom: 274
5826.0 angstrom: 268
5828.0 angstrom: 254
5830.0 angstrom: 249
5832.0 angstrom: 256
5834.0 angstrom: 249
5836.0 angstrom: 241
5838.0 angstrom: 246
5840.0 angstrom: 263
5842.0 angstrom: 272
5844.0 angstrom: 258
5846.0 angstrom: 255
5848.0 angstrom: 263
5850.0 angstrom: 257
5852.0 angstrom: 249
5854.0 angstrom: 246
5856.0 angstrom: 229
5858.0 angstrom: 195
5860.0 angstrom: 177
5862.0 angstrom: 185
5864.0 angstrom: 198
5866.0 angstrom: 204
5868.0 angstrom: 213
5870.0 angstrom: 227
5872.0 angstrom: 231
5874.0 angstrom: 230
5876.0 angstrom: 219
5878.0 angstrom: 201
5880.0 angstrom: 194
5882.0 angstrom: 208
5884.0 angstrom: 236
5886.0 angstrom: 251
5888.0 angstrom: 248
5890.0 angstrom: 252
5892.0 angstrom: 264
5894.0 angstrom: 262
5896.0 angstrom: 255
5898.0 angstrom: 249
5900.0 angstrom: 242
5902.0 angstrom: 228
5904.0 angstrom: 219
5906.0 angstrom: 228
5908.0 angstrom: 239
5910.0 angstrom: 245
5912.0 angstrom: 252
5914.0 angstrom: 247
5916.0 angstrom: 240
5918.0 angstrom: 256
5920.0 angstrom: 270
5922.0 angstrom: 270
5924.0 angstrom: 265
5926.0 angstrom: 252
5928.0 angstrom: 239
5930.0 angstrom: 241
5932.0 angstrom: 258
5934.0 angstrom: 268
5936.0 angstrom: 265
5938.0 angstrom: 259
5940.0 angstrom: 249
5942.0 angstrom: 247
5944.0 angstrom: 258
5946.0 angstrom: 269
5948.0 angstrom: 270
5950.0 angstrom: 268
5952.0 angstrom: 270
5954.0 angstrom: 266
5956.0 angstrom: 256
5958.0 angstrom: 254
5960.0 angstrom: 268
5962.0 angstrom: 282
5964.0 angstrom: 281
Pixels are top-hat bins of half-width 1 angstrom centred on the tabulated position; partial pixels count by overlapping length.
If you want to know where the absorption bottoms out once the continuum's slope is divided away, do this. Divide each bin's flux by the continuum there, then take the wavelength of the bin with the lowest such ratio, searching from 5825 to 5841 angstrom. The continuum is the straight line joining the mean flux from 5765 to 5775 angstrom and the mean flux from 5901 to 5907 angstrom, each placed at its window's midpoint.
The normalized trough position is 5836.0 angstrom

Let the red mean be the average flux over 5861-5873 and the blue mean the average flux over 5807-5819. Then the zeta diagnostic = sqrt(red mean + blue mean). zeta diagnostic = 21.7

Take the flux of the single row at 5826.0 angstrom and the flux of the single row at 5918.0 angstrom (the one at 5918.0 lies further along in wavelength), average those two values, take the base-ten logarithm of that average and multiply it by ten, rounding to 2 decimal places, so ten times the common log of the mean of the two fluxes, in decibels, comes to 24.18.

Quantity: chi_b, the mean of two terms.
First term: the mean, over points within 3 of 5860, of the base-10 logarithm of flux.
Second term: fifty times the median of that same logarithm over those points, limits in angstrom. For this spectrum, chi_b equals 57.8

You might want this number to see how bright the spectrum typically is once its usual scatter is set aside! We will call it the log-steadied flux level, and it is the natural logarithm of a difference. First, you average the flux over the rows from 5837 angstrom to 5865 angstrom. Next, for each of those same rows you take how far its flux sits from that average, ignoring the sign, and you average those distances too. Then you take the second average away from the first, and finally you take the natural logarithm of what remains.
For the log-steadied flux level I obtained 5.34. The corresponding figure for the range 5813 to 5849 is 5.50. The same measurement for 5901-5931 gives 5.46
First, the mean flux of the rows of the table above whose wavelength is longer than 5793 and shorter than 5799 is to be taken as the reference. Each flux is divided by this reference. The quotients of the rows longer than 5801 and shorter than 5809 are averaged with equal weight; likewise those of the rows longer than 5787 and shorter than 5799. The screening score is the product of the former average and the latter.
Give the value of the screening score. 1.10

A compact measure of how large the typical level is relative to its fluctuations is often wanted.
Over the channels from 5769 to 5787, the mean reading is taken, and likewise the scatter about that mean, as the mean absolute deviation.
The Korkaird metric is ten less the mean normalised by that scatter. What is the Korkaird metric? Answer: -10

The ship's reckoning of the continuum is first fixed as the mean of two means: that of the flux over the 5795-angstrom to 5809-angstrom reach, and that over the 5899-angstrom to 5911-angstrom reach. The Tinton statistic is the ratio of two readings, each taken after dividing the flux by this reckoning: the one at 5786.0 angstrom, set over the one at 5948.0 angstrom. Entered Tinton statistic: 0.90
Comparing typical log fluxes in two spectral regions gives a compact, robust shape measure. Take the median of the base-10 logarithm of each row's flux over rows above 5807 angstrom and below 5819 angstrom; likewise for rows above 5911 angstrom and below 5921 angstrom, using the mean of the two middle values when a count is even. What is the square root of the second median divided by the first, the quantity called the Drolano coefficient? 0.99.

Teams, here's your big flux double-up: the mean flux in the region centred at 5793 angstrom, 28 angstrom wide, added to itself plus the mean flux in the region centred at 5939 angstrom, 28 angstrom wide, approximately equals 774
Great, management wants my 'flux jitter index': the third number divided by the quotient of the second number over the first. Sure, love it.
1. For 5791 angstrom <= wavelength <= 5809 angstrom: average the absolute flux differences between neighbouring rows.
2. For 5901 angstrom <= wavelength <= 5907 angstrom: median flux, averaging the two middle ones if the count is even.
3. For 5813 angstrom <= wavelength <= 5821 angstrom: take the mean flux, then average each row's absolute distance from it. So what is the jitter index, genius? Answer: 0.42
